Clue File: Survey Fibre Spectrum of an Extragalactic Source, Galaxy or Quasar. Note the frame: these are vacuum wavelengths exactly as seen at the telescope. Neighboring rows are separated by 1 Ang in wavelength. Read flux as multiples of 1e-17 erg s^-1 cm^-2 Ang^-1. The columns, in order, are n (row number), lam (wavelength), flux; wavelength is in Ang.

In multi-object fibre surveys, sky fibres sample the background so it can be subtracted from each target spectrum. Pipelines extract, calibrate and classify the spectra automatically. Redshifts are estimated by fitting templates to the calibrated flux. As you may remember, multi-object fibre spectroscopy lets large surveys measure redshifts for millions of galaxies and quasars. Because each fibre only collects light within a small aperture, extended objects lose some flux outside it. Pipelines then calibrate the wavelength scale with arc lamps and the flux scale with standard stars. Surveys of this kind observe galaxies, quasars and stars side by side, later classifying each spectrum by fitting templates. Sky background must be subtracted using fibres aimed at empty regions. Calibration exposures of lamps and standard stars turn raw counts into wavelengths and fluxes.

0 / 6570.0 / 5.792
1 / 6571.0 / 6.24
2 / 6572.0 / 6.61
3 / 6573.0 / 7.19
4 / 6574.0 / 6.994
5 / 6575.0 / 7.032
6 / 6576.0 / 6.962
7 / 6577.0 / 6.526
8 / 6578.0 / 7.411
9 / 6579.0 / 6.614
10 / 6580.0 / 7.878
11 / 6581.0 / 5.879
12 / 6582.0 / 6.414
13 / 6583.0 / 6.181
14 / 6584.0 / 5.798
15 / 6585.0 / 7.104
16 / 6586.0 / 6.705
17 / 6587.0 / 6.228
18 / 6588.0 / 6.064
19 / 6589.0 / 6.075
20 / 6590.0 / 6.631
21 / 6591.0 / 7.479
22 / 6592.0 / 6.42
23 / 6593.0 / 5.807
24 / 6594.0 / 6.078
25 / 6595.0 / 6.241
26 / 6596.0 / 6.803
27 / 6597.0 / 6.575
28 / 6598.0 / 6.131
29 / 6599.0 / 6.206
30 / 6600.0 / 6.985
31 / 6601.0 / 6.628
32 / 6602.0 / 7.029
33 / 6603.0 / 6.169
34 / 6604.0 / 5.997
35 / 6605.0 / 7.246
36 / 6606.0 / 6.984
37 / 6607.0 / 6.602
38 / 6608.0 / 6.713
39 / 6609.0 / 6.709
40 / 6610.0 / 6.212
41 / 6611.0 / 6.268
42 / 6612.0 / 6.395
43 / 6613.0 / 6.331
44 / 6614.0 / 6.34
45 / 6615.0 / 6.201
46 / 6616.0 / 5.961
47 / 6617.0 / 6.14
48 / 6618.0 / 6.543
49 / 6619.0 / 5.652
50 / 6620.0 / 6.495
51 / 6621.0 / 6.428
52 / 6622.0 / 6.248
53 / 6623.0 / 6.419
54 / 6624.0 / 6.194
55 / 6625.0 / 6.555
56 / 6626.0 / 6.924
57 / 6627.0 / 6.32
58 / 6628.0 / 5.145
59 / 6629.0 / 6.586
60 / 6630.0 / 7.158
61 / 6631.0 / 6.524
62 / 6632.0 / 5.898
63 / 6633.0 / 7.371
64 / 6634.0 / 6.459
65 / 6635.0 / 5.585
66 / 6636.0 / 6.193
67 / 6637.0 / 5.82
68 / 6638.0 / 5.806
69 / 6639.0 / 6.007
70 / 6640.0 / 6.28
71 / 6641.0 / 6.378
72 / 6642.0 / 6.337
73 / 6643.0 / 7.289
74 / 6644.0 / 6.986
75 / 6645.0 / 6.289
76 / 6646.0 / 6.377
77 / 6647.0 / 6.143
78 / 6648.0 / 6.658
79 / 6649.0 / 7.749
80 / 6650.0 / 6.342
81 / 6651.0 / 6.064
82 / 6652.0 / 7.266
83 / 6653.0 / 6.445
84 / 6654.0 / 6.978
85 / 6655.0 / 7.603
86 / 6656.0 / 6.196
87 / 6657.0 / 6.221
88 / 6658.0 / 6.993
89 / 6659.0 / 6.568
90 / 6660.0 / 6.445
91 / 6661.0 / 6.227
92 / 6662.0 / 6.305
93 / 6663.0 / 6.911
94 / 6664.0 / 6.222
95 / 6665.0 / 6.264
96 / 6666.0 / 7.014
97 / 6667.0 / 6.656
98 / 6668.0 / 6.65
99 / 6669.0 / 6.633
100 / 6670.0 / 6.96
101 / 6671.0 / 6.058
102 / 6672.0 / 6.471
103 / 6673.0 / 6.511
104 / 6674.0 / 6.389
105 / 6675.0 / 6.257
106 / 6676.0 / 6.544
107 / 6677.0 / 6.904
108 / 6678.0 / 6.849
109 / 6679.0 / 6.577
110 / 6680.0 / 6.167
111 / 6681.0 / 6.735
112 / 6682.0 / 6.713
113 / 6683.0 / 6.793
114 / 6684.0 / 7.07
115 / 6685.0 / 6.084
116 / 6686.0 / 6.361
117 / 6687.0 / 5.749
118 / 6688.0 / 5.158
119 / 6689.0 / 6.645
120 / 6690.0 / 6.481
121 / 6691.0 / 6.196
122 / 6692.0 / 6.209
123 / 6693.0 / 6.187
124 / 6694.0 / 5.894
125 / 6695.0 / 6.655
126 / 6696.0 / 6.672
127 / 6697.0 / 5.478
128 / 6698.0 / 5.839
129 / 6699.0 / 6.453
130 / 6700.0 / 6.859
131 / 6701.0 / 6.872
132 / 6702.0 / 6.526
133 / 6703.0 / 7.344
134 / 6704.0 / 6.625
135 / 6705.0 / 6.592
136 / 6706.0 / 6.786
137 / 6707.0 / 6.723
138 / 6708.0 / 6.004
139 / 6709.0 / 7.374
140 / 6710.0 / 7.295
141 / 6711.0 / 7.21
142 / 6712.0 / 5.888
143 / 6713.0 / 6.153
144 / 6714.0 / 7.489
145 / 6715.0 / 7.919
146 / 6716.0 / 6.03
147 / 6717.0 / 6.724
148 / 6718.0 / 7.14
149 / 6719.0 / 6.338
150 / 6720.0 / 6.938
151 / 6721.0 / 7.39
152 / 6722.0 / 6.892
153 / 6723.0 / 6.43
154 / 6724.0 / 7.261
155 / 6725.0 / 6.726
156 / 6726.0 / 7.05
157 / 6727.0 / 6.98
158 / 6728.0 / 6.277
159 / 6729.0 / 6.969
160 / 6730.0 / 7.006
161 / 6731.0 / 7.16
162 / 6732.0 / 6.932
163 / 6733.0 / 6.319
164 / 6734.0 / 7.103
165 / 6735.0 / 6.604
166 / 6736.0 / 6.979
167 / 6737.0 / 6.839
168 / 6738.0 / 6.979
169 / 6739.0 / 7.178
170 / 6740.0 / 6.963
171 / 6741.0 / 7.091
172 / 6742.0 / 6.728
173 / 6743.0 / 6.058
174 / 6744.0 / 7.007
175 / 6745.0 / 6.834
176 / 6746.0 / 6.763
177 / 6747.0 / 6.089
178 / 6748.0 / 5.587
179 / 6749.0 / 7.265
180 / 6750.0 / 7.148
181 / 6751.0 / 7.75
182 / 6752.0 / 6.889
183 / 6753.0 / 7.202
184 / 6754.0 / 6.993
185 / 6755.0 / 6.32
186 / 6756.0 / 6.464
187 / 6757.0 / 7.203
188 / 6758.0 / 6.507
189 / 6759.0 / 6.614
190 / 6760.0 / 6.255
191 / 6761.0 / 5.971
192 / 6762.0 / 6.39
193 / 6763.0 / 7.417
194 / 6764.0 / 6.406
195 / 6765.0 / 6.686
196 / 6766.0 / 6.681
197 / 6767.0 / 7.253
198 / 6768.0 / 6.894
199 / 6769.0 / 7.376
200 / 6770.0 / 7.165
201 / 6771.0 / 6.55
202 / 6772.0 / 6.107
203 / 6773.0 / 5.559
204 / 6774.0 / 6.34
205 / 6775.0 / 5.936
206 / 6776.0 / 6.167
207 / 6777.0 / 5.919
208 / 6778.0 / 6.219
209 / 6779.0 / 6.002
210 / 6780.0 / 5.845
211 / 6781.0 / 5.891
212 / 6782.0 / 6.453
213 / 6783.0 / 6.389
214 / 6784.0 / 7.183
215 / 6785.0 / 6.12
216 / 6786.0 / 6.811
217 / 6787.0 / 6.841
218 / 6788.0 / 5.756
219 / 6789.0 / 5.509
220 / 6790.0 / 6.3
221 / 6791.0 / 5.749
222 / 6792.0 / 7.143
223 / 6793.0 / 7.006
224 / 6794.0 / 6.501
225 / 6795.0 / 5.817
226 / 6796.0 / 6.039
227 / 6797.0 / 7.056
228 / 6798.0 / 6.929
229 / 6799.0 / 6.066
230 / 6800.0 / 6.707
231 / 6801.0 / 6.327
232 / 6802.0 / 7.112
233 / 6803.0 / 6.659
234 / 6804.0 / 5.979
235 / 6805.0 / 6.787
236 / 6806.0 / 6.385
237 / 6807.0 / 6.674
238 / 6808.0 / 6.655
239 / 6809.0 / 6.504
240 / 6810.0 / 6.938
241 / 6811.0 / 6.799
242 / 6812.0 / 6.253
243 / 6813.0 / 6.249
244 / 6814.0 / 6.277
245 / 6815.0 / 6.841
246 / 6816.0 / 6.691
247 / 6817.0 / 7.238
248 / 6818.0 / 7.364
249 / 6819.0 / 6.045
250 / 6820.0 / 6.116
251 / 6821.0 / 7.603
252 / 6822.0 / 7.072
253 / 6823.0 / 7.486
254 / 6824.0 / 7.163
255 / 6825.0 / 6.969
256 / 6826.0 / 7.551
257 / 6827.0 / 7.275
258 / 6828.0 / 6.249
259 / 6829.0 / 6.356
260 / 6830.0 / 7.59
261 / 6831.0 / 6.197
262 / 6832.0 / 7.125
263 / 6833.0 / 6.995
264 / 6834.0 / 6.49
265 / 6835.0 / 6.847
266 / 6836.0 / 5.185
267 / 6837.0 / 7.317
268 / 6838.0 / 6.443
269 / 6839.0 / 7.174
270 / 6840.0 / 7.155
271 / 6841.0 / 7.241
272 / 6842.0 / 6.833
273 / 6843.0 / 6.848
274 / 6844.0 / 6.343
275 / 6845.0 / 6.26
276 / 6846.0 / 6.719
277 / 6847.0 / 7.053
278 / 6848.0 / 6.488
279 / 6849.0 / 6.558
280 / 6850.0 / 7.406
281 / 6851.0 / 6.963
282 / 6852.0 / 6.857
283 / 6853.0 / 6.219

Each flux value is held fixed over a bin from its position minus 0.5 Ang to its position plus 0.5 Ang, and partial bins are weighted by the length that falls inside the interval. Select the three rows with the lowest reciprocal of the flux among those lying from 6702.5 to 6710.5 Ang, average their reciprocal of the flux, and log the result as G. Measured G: 0.136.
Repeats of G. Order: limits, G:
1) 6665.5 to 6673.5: 0.145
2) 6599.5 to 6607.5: 0.141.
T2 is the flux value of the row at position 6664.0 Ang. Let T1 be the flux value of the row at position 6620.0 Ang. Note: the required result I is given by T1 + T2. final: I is 12.7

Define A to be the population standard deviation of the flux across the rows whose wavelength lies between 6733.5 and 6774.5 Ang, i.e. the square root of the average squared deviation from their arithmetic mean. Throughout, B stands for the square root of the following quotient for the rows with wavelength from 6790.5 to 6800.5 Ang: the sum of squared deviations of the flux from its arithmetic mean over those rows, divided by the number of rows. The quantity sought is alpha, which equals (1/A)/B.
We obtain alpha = 4.0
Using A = 0.485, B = 0.51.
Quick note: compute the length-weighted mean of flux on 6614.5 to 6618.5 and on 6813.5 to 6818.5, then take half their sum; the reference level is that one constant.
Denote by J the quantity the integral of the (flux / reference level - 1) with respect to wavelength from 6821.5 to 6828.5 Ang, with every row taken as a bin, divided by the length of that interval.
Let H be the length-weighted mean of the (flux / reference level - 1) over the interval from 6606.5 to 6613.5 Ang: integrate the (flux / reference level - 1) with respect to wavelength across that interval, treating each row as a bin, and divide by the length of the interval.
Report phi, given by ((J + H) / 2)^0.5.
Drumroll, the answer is 0.19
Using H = -0.013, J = 0.09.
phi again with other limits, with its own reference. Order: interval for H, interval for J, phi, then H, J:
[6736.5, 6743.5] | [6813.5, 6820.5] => 0.17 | 0.044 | 0.02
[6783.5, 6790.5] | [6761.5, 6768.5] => 0.08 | -0.029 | 0.04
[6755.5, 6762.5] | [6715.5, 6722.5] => 0.11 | -0.009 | 0.04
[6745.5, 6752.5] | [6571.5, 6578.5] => 0.22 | 0.036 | 0.06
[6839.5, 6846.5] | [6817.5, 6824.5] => 0.22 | 0.034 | 0.07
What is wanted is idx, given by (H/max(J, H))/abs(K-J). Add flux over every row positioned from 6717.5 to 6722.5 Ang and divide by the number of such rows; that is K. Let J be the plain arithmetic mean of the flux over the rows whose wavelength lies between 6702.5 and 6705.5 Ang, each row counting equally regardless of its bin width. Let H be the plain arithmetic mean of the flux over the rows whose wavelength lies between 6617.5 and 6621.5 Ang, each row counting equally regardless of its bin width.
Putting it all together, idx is 10.7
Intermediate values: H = 6.3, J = 6.85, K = 6.9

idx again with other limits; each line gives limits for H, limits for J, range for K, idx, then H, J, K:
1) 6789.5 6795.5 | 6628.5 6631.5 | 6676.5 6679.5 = 46.0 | 6.4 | 6.76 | 6.8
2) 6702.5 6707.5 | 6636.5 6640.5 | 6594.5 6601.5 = 1.9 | 6.8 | 5.98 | 6.5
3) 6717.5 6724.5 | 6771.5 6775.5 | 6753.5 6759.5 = 1.4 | 6.9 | 5.99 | 6.7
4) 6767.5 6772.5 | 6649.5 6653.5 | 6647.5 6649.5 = 1.5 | 6.8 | 6.53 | 7.2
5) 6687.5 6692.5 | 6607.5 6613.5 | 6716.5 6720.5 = 2.7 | 6.1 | 6.44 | 6.8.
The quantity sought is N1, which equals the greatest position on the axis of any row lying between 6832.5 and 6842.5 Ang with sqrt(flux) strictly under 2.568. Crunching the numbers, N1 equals 6838.0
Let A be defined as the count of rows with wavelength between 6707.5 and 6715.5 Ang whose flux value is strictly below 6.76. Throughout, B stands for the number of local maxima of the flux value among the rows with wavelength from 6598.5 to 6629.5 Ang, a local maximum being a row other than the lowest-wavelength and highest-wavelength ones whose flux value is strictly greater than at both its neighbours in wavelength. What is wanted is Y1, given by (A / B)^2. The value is 0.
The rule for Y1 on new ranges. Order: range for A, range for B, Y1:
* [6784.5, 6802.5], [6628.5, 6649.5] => 3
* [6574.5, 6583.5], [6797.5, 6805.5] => 6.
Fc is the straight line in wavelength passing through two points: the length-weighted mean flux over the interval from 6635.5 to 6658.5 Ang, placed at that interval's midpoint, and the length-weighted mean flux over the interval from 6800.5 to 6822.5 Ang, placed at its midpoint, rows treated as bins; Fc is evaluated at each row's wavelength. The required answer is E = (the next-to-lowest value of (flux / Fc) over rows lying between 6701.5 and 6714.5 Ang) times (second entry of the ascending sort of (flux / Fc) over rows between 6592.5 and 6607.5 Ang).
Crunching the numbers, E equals 0.84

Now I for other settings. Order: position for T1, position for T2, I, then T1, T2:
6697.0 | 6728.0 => 11.8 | 5.478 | 6.277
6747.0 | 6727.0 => 13.1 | 6.089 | 6.98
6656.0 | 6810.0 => 13.1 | 6.196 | 6.938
